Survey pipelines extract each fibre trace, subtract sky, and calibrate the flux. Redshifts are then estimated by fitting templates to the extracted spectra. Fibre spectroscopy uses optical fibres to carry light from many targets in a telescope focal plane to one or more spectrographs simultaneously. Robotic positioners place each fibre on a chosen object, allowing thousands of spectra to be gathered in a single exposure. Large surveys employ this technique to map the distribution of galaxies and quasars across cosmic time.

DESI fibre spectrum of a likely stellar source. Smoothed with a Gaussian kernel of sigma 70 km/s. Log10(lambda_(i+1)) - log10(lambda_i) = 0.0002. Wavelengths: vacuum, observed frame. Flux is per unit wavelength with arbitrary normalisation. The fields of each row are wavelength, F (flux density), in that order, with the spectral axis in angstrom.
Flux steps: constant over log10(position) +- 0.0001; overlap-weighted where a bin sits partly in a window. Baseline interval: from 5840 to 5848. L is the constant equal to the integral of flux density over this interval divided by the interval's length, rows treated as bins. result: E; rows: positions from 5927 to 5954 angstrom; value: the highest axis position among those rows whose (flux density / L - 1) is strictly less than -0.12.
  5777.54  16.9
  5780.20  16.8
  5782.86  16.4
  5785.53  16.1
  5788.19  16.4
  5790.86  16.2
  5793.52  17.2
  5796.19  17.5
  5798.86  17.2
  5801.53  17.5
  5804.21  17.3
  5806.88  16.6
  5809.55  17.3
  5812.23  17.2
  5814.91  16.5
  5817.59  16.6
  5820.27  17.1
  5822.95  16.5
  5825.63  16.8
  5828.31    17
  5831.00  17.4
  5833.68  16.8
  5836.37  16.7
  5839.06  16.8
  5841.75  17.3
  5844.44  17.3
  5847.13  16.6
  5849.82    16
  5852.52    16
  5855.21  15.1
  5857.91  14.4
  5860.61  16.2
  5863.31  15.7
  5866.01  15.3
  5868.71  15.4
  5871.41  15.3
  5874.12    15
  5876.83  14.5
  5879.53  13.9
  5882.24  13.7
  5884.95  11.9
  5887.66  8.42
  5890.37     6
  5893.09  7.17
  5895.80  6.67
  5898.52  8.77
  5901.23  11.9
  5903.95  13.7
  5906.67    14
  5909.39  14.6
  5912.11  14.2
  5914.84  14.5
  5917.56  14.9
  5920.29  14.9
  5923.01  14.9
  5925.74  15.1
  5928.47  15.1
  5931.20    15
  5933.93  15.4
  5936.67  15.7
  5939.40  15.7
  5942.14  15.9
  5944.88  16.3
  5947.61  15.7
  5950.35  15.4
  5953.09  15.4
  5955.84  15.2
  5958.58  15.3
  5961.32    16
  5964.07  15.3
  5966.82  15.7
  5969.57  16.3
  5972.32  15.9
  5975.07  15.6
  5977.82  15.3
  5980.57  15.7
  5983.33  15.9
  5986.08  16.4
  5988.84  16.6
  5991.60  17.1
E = 5931.20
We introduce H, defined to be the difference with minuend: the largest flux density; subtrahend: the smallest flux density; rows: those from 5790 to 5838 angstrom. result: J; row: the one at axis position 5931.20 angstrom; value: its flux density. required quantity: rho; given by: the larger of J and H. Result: 15.0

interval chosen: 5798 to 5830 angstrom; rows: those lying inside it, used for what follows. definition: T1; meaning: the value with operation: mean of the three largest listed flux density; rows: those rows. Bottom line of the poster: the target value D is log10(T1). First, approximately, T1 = 17.4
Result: 1.24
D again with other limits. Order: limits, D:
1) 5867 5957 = 1.20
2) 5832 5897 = 1.23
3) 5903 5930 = 1.18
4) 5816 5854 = 1.24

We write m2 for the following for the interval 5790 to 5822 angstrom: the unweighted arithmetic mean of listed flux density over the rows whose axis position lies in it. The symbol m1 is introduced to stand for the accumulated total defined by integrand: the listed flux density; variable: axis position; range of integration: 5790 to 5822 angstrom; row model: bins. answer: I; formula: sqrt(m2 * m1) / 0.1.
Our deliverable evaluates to 963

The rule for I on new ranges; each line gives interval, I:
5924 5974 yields 1101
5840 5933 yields 1332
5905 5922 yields 598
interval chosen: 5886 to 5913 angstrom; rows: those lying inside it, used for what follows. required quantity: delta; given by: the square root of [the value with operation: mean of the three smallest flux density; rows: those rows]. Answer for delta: 2.57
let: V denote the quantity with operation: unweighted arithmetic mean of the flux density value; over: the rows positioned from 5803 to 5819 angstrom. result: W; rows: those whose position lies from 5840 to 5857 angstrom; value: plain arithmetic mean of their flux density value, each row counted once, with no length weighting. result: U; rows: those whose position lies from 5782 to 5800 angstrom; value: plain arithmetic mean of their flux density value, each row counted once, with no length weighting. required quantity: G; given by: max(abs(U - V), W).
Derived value 16.4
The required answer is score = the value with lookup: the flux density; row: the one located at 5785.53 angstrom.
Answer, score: 16.1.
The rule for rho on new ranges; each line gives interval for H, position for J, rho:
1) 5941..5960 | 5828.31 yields 17.0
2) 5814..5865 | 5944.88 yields 16.3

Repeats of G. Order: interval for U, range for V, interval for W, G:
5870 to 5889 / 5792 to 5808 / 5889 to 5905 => 9.0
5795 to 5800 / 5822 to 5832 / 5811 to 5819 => 16.8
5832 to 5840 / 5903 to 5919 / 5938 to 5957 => 15.7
